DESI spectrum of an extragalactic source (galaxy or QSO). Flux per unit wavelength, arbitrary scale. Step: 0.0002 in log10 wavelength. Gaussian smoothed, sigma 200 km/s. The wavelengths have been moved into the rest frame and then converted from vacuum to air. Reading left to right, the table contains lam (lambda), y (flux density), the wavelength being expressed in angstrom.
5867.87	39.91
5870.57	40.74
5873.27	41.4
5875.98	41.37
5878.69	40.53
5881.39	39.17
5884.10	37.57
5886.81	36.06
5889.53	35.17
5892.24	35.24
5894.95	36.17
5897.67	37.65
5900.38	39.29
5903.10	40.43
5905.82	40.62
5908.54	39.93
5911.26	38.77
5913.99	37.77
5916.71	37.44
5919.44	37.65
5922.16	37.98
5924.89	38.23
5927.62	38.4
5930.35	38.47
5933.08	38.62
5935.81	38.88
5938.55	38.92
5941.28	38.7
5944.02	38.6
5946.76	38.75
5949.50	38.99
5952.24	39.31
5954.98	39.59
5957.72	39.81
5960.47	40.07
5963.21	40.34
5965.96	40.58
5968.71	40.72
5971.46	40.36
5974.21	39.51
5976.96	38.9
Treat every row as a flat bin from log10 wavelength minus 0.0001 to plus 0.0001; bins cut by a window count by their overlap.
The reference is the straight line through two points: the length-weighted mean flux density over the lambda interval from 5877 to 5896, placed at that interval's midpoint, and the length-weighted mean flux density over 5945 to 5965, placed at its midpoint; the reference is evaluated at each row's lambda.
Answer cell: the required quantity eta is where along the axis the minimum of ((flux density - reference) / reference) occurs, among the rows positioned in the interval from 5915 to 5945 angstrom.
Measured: 5916.71 angstrom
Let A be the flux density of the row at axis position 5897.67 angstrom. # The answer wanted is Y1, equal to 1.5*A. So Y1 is 56.5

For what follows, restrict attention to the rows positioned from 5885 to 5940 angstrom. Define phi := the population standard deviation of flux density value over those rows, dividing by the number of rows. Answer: 1.5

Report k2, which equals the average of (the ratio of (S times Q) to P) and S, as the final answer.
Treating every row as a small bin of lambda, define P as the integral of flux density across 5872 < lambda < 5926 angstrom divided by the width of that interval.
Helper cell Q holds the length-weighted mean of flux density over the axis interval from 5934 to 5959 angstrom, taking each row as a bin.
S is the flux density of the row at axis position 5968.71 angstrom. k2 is 41.1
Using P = 38.4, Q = 39.1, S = 40.72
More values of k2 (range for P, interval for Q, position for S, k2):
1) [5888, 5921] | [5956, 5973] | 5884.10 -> 38.7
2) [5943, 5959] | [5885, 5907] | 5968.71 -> 39.9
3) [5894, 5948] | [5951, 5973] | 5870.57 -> 41.5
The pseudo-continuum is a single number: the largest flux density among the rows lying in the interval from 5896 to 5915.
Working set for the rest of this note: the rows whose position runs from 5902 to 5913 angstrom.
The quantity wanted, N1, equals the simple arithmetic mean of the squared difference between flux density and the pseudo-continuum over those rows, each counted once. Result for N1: 1.0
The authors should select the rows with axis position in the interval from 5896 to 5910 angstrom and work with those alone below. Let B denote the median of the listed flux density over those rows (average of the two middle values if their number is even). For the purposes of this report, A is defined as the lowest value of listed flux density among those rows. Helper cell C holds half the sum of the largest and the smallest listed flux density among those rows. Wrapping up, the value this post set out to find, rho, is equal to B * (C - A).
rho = 59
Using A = 37.65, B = 39.9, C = 39.1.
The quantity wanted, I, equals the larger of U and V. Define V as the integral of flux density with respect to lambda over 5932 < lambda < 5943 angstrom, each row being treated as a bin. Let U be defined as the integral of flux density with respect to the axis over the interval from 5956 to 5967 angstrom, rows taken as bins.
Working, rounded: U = 442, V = 427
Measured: 442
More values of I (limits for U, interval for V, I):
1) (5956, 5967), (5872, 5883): 446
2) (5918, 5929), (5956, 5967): 442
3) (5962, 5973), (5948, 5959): 445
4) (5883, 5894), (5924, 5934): 396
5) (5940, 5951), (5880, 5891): 426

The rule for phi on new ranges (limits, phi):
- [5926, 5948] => 0.2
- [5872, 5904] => 2.2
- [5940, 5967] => 0.7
